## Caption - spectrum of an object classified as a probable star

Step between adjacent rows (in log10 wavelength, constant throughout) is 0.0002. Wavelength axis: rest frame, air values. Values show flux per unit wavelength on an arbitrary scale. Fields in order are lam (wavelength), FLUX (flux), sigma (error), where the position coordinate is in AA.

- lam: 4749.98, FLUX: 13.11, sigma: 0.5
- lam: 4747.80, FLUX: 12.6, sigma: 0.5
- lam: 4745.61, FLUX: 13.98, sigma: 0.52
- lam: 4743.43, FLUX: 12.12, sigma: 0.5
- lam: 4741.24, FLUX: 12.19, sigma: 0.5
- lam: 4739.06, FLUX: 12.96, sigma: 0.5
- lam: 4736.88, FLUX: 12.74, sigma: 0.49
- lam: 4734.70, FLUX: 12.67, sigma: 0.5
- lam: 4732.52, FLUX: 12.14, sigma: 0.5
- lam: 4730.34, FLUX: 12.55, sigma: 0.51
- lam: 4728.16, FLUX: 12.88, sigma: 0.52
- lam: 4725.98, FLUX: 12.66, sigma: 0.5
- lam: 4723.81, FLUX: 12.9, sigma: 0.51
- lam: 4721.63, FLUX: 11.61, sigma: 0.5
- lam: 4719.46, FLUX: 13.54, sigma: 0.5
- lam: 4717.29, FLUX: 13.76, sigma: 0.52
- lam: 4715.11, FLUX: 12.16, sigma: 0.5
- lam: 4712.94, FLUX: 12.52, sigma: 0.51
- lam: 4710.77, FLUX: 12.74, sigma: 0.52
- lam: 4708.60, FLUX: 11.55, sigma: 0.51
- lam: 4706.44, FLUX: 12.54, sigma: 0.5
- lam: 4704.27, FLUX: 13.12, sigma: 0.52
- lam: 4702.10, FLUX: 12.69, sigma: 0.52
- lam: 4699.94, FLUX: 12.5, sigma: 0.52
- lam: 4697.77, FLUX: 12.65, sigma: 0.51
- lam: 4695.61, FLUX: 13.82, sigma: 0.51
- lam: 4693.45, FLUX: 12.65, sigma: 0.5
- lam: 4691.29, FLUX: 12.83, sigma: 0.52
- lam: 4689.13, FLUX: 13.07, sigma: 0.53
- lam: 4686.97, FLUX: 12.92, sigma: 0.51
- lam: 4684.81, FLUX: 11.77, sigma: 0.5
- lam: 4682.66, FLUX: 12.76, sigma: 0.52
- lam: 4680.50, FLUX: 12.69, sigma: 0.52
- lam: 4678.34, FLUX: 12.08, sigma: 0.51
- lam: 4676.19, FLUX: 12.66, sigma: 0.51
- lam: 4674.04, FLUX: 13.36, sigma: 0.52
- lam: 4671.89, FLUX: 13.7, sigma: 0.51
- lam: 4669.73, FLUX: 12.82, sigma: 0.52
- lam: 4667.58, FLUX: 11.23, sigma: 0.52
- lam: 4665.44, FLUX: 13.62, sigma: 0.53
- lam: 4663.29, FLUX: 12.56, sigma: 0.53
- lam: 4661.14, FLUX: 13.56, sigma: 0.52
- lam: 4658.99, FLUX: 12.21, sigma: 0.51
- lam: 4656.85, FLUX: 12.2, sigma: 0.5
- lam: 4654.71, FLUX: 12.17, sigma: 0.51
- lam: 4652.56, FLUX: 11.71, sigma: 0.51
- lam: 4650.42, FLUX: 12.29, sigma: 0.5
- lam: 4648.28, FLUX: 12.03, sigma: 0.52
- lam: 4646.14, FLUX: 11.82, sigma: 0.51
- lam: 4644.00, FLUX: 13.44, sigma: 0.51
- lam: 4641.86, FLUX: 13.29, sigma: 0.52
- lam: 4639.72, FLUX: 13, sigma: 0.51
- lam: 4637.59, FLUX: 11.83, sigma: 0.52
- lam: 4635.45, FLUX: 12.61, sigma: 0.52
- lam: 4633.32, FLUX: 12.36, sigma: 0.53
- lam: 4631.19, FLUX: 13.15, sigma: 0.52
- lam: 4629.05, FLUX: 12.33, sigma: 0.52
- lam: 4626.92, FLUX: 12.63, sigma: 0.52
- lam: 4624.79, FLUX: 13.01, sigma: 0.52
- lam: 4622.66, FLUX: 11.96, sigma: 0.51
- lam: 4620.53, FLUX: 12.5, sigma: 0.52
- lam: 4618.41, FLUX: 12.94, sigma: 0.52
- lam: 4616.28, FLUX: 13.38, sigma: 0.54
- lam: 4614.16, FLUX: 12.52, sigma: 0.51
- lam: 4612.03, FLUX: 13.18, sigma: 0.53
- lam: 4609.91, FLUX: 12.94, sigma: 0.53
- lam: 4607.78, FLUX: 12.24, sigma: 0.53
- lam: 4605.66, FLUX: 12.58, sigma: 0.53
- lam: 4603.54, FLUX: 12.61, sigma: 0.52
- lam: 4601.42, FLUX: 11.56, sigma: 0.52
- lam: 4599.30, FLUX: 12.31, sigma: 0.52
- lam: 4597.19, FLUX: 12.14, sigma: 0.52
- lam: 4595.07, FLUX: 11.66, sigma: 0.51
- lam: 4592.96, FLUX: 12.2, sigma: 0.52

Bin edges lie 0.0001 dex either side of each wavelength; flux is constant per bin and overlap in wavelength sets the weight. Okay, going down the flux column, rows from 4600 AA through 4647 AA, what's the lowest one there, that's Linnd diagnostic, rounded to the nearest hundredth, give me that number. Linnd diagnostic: 11.56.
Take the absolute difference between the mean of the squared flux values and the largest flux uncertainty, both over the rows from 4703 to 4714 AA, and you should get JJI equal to 156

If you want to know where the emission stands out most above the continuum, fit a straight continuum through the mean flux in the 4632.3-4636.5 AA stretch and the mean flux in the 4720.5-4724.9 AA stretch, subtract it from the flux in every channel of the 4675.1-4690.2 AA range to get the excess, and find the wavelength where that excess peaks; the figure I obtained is 4689.13 AA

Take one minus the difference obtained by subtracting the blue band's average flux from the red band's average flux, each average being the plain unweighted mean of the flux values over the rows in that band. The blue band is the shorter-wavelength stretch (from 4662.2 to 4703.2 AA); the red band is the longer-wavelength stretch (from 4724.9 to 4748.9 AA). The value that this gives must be 1.08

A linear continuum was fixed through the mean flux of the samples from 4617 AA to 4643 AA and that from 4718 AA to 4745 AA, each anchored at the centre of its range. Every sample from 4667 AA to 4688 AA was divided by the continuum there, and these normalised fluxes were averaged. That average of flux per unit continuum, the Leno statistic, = 0.999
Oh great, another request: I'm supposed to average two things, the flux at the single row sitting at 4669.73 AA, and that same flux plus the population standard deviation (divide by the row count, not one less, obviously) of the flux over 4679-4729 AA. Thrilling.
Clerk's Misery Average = 13.1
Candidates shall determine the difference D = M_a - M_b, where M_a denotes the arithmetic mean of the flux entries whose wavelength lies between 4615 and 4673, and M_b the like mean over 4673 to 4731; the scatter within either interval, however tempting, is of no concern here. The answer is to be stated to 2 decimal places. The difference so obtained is -0.10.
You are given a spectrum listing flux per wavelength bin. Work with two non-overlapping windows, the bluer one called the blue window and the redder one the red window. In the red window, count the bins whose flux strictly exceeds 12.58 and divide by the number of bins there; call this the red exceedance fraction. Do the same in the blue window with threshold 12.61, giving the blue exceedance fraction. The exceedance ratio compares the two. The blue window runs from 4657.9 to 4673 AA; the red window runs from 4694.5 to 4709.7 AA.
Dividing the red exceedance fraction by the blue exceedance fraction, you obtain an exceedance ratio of 1.0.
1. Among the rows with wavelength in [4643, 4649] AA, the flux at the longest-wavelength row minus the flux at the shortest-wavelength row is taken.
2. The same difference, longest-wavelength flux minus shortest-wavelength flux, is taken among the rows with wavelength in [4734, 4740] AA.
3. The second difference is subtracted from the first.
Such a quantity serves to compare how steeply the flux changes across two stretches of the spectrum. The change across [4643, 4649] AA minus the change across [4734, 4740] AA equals -1.7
